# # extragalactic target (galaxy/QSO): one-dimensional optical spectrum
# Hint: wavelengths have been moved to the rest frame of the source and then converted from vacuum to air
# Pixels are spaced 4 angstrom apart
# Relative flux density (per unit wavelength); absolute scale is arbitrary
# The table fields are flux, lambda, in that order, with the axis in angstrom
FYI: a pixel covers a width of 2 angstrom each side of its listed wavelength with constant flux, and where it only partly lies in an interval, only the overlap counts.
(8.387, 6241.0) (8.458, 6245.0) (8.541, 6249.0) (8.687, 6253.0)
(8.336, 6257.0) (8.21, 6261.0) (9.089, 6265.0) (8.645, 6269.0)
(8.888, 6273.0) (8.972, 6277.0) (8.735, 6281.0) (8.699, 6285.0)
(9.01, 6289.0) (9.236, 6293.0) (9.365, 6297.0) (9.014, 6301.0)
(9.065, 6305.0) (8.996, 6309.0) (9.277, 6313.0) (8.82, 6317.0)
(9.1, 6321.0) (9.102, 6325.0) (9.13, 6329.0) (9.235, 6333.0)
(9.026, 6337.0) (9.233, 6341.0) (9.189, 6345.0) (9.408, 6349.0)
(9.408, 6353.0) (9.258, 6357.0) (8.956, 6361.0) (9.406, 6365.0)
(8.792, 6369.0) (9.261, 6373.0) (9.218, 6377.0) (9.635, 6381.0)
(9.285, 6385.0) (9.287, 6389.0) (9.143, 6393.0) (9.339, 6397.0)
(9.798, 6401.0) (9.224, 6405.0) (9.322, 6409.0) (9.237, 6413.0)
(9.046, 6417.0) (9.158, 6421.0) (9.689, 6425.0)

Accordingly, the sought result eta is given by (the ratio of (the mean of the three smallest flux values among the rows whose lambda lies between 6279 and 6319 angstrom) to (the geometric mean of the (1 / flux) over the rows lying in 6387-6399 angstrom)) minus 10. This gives 71.0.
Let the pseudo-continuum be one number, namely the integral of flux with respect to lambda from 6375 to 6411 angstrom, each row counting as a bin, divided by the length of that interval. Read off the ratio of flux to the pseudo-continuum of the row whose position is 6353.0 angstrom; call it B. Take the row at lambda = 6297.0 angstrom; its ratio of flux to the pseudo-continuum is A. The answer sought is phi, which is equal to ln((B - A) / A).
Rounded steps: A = 1.00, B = 1.00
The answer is -5.38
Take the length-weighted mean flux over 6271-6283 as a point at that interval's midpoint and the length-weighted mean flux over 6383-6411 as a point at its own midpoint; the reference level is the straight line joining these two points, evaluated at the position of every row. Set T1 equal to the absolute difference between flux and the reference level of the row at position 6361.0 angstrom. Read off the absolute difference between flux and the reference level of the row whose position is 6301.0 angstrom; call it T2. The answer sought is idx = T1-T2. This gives 0.19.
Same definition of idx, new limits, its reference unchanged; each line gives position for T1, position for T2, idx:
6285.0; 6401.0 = -0.24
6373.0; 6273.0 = -0.02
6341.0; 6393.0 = -0.07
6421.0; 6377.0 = 0.24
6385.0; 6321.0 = -0.05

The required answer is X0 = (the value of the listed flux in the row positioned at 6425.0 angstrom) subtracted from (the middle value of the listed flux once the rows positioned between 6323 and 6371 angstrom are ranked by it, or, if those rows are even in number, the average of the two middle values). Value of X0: -0.5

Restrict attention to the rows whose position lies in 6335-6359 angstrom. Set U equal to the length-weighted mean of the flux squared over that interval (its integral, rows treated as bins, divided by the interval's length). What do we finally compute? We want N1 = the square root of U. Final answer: 9.25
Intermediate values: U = 86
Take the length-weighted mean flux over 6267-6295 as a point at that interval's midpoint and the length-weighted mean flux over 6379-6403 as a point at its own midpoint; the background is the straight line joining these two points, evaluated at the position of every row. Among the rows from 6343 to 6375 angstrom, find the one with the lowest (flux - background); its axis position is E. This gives 6369.0 angstrom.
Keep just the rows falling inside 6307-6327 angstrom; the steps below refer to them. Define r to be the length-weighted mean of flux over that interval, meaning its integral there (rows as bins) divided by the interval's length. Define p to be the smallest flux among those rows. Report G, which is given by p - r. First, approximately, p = 8.82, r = 9.06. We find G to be -0.24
